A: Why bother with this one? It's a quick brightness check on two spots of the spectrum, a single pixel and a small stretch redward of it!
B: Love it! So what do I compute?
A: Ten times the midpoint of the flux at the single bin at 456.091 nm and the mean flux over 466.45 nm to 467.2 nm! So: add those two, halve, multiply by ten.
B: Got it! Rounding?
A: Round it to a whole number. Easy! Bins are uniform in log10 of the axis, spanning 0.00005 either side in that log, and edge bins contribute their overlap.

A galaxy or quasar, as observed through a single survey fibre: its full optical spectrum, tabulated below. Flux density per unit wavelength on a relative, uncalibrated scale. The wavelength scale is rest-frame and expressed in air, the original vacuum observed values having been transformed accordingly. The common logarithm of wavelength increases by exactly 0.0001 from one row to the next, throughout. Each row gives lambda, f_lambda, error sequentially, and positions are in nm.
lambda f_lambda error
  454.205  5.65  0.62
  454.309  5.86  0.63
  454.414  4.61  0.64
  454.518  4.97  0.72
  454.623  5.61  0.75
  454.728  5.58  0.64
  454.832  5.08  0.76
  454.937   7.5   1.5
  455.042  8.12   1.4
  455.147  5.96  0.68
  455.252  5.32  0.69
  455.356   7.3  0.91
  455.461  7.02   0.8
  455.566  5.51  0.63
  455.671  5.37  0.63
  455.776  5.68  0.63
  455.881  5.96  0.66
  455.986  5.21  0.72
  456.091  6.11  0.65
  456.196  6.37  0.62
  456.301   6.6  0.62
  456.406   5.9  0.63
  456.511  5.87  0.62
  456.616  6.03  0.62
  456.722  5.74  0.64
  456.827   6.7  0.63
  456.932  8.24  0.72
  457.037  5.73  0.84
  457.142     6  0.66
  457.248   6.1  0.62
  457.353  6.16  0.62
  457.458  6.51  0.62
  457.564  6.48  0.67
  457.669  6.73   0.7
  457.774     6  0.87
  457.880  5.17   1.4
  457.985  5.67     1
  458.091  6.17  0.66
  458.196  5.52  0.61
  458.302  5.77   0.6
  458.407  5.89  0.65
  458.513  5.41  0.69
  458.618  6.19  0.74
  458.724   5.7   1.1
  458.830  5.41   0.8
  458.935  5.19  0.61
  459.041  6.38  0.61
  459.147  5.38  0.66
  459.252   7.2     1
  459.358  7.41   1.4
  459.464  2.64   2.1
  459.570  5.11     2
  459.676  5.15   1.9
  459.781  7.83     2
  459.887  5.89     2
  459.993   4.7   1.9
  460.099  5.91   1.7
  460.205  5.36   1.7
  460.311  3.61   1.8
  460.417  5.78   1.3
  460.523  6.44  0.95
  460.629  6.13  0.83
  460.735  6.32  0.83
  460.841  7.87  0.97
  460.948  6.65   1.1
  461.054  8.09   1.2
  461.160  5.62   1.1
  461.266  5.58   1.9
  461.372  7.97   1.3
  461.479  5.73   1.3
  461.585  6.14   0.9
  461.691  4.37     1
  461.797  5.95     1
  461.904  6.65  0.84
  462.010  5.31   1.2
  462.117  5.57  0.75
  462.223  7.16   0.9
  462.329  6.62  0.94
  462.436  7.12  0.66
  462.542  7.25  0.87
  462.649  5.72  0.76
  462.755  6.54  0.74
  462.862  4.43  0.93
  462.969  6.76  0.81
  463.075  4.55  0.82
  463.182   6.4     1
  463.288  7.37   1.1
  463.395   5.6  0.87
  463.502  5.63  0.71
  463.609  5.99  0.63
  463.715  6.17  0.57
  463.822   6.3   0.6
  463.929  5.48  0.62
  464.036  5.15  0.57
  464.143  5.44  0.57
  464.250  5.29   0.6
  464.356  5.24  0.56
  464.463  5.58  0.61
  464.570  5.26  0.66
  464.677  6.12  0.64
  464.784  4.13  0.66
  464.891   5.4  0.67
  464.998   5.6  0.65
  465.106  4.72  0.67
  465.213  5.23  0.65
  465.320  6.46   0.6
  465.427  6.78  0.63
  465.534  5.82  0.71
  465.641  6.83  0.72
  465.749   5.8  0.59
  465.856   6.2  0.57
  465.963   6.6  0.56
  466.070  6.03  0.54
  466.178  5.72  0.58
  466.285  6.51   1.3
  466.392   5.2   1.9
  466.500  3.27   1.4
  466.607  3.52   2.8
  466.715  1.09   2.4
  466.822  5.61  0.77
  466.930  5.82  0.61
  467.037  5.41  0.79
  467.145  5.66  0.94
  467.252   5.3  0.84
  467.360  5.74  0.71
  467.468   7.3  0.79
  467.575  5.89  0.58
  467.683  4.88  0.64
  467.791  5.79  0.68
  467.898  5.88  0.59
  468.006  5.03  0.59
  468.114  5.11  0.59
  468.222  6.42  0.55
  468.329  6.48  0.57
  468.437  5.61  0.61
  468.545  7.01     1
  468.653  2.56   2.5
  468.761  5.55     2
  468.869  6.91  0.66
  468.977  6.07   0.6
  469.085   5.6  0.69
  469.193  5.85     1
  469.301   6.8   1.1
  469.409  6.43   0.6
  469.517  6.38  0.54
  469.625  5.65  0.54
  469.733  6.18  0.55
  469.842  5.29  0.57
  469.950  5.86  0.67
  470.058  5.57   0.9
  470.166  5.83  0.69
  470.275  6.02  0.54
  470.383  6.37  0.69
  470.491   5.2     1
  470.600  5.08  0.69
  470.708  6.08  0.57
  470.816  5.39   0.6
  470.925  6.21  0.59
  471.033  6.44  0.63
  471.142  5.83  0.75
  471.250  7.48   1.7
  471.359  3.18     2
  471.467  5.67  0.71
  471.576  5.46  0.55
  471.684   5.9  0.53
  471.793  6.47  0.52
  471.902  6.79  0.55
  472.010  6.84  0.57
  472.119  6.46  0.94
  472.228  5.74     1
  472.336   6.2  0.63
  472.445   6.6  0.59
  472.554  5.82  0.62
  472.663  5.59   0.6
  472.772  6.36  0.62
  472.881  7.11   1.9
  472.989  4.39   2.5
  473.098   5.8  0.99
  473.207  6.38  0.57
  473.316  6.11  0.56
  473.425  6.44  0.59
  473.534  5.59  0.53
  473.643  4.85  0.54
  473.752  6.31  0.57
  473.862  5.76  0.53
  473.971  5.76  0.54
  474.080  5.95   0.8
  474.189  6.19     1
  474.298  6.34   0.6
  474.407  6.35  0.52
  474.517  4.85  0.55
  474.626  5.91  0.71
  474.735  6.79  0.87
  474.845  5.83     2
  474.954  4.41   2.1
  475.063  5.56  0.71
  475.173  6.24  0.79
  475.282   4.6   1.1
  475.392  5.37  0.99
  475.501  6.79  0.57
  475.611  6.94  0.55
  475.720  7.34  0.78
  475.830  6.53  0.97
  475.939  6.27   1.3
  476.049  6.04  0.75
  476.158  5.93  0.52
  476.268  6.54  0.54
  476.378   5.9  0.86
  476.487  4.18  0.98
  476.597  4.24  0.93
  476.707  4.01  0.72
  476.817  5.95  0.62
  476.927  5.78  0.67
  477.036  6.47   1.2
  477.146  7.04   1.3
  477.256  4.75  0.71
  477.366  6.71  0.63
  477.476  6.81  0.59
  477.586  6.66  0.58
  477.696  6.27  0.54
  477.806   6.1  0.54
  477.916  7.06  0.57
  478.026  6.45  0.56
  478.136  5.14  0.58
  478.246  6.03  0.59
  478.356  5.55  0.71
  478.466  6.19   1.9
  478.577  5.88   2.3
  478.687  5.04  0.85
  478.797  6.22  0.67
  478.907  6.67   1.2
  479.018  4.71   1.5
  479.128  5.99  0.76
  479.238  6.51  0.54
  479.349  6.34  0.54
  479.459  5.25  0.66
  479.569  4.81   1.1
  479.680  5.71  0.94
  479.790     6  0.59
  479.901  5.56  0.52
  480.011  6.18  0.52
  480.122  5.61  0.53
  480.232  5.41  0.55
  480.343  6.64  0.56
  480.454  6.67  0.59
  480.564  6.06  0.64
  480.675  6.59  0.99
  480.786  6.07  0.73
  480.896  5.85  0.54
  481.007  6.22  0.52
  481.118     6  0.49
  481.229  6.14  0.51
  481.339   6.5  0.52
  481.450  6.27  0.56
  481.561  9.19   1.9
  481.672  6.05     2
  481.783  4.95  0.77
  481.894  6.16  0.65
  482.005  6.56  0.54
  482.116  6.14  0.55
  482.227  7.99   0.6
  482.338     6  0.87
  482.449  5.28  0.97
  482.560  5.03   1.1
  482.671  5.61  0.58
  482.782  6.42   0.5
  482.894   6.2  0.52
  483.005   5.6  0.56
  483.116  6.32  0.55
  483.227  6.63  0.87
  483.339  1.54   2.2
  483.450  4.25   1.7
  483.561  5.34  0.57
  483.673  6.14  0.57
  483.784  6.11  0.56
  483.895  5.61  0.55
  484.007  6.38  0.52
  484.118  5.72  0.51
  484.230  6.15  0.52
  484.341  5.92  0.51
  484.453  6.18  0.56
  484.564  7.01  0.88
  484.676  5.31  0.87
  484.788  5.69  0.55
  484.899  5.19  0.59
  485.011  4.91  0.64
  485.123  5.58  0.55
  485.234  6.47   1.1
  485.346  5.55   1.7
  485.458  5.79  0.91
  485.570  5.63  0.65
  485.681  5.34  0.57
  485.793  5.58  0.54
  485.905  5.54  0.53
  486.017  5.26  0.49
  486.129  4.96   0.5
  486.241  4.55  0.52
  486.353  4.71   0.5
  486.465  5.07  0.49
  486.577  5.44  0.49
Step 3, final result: 52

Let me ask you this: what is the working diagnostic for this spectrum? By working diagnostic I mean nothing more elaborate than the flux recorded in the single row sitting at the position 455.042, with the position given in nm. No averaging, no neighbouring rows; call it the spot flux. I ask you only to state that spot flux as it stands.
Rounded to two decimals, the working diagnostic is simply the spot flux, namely 8.12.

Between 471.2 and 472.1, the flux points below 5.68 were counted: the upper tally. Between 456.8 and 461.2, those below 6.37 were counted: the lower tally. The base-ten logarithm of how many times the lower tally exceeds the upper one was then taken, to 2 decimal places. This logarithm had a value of 0.99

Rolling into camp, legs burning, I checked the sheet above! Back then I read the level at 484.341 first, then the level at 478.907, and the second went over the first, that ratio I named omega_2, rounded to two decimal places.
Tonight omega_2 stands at 1.13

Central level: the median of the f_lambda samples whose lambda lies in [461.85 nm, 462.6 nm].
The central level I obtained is 6.65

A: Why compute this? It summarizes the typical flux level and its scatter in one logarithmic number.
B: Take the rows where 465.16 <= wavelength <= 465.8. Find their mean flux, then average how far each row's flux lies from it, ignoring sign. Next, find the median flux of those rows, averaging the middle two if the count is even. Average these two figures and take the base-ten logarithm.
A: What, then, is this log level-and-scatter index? 0.524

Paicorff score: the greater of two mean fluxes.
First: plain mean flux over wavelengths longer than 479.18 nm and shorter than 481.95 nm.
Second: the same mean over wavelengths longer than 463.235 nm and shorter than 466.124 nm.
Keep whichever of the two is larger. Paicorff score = 6.11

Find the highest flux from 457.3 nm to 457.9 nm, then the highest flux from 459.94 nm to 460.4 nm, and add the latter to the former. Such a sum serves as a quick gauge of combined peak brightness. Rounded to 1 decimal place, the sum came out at 12.6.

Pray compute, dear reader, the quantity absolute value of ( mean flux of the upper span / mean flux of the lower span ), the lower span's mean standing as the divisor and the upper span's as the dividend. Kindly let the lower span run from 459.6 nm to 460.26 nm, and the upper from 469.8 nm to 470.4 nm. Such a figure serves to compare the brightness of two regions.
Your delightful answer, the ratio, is 1.00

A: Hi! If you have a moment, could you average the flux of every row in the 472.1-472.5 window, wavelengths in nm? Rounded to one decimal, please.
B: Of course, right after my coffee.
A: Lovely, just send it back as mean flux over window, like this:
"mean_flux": 6.2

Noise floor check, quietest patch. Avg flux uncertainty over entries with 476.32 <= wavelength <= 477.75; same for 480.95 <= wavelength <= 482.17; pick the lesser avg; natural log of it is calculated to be -0.23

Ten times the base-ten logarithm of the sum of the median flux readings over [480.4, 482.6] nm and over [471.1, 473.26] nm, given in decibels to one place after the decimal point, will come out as 10.9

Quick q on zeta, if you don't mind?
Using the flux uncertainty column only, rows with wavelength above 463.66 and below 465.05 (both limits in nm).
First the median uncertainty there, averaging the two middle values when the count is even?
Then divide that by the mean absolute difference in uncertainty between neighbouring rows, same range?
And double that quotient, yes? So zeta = 43.1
